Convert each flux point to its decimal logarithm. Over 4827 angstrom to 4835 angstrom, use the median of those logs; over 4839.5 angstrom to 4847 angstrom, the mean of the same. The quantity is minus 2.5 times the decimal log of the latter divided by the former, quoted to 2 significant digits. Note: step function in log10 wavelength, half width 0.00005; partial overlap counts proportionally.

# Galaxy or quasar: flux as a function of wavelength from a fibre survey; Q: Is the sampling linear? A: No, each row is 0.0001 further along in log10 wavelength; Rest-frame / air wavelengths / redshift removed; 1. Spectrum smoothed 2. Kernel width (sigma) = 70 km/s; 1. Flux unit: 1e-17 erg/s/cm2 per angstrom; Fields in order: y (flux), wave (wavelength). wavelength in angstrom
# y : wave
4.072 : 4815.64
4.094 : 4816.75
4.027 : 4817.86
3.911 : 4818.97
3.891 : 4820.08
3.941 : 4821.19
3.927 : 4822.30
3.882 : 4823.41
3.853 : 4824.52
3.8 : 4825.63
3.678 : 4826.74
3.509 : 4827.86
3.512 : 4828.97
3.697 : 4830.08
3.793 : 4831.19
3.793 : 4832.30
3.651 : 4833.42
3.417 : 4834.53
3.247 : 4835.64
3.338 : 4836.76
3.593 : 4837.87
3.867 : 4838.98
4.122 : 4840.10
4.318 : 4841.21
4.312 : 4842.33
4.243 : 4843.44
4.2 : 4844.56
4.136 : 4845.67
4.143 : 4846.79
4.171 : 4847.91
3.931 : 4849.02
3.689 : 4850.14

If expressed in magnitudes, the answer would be -0.11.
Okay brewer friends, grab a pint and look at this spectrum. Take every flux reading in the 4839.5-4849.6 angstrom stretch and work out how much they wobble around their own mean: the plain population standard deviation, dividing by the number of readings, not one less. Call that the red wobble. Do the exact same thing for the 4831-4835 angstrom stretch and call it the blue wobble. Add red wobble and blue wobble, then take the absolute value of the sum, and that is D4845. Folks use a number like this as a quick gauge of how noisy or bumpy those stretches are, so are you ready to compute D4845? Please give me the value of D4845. 0.26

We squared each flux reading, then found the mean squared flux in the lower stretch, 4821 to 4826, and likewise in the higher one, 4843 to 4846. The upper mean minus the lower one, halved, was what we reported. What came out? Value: 1.3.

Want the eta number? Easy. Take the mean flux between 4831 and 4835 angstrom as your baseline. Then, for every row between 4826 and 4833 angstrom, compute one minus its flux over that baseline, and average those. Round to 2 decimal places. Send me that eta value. 0.00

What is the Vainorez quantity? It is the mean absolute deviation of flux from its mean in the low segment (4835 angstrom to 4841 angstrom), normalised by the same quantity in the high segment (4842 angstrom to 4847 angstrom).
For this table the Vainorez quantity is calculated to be 5.1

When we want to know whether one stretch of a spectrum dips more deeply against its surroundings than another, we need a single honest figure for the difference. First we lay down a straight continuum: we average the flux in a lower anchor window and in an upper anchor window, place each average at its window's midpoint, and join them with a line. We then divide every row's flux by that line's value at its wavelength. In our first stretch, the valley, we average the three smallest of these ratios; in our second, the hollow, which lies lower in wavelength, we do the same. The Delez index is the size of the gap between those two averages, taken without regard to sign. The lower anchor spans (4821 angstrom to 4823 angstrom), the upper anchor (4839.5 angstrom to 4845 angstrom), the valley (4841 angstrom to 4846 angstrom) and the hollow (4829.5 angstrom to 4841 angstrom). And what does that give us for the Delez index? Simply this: 0.176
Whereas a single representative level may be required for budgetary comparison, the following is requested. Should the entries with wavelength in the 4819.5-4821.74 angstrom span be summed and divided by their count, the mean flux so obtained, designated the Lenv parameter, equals 3.92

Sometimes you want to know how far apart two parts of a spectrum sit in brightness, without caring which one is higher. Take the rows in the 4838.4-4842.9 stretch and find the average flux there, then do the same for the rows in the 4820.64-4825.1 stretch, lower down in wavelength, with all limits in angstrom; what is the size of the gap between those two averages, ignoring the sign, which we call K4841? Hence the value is 0.25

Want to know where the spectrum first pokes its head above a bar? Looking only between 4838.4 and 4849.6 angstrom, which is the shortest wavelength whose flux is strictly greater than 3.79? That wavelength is 4838.98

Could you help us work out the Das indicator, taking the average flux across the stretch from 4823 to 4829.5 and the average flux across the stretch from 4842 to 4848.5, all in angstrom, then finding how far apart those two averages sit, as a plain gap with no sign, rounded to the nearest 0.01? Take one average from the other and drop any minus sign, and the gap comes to 0.50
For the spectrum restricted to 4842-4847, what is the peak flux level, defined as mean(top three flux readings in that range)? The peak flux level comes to 4.3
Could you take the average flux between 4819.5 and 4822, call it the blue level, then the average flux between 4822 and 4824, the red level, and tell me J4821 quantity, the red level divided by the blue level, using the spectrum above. 1.00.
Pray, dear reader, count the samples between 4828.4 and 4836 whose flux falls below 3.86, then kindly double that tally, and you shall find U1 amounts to 14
